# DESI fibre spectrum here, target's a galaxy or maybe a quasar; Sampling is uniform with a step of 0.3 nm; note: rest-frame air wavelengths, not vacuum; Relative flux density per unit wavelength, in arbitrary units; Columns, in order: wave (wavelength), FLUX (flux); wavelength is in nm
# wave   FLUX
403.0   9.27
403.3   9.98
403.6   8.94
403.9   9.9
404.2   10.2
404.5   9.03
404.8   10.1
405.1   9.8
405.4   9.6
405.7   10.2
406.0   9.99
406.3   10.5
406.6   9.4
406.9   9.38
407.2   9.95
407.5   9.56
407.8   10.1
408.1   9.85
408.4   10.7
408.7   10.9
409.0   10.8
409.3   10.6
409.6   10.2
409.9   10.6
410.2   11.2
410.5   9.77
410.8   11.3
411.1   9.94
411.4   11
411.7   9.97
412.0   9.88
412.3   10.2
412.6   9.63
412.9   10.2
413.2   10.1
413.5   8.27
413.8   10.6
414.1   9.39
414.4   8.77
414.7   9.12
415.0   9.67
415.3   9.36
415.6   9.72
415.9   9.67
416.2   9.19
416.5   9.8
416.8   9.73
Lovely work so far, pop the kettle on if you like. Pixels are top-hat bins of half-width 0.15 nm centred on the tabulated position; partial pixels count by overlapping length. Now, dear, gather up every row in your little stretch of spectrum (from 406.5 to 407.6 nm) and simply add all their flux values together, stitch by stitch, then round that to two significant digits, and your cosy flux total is 38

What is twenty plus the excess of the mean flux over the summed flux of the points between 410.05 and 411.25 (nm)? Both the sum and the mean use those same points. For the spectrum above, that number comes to -11.7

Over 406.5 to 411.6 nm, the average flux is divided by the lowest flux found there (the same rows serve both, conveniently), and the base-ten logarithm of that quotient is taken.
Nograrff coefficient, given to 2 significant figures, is 0.041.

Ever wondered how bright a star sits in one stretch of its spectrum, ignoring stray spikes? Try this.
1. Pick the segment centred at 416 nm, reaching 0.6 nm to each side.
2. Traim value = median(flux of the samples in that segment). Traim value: 9.7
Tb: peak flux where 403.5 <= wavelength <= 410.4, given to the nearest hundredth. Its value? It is 11.20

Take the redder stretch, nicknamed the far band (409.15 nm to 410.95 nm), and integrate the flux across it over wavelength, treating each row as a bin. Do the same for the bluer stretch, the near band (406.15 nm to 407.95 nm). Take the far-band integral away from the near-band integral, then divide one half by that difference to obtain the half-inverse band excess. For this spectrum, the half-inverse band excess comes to -0.35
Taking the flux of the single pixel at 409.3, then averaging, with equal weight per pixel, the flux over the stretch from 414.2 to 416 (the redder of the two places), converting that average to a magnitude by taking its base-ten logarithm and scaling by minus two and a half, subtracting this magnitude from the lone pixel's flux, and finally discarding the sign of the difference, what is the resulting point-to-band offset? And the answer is 13.0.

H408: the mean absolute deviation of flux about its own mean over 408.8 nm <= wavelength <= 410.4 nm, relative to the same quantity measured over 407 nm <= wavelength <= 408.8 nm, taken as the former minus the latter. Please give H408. -0.16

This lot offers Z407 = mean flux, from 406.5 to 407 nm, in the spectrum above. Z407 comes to 9.4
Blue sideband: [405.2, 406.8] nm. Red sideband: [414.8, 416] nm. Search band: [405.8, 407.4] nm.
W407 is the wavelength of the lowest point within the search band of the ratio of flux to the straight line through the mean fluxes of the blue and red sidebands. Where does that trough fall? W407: 406.9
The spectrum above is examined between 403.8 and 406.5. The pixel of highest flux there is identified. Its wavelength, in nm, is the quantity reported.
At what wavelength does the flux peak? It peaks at 406.3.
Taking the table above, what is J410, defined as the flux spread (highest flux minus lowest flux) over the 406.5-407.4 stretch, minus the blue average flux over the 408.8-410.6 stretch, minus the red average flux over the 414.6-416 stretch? -19.5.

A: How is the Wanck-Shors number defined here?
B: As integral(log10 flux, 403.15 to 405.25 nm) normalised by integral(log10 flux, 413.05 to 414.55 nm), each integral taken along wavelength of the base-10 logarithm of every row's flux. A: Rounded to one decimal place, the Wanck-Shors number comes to 1.4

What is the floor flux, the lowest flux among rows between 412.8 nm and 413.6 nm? 8.27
